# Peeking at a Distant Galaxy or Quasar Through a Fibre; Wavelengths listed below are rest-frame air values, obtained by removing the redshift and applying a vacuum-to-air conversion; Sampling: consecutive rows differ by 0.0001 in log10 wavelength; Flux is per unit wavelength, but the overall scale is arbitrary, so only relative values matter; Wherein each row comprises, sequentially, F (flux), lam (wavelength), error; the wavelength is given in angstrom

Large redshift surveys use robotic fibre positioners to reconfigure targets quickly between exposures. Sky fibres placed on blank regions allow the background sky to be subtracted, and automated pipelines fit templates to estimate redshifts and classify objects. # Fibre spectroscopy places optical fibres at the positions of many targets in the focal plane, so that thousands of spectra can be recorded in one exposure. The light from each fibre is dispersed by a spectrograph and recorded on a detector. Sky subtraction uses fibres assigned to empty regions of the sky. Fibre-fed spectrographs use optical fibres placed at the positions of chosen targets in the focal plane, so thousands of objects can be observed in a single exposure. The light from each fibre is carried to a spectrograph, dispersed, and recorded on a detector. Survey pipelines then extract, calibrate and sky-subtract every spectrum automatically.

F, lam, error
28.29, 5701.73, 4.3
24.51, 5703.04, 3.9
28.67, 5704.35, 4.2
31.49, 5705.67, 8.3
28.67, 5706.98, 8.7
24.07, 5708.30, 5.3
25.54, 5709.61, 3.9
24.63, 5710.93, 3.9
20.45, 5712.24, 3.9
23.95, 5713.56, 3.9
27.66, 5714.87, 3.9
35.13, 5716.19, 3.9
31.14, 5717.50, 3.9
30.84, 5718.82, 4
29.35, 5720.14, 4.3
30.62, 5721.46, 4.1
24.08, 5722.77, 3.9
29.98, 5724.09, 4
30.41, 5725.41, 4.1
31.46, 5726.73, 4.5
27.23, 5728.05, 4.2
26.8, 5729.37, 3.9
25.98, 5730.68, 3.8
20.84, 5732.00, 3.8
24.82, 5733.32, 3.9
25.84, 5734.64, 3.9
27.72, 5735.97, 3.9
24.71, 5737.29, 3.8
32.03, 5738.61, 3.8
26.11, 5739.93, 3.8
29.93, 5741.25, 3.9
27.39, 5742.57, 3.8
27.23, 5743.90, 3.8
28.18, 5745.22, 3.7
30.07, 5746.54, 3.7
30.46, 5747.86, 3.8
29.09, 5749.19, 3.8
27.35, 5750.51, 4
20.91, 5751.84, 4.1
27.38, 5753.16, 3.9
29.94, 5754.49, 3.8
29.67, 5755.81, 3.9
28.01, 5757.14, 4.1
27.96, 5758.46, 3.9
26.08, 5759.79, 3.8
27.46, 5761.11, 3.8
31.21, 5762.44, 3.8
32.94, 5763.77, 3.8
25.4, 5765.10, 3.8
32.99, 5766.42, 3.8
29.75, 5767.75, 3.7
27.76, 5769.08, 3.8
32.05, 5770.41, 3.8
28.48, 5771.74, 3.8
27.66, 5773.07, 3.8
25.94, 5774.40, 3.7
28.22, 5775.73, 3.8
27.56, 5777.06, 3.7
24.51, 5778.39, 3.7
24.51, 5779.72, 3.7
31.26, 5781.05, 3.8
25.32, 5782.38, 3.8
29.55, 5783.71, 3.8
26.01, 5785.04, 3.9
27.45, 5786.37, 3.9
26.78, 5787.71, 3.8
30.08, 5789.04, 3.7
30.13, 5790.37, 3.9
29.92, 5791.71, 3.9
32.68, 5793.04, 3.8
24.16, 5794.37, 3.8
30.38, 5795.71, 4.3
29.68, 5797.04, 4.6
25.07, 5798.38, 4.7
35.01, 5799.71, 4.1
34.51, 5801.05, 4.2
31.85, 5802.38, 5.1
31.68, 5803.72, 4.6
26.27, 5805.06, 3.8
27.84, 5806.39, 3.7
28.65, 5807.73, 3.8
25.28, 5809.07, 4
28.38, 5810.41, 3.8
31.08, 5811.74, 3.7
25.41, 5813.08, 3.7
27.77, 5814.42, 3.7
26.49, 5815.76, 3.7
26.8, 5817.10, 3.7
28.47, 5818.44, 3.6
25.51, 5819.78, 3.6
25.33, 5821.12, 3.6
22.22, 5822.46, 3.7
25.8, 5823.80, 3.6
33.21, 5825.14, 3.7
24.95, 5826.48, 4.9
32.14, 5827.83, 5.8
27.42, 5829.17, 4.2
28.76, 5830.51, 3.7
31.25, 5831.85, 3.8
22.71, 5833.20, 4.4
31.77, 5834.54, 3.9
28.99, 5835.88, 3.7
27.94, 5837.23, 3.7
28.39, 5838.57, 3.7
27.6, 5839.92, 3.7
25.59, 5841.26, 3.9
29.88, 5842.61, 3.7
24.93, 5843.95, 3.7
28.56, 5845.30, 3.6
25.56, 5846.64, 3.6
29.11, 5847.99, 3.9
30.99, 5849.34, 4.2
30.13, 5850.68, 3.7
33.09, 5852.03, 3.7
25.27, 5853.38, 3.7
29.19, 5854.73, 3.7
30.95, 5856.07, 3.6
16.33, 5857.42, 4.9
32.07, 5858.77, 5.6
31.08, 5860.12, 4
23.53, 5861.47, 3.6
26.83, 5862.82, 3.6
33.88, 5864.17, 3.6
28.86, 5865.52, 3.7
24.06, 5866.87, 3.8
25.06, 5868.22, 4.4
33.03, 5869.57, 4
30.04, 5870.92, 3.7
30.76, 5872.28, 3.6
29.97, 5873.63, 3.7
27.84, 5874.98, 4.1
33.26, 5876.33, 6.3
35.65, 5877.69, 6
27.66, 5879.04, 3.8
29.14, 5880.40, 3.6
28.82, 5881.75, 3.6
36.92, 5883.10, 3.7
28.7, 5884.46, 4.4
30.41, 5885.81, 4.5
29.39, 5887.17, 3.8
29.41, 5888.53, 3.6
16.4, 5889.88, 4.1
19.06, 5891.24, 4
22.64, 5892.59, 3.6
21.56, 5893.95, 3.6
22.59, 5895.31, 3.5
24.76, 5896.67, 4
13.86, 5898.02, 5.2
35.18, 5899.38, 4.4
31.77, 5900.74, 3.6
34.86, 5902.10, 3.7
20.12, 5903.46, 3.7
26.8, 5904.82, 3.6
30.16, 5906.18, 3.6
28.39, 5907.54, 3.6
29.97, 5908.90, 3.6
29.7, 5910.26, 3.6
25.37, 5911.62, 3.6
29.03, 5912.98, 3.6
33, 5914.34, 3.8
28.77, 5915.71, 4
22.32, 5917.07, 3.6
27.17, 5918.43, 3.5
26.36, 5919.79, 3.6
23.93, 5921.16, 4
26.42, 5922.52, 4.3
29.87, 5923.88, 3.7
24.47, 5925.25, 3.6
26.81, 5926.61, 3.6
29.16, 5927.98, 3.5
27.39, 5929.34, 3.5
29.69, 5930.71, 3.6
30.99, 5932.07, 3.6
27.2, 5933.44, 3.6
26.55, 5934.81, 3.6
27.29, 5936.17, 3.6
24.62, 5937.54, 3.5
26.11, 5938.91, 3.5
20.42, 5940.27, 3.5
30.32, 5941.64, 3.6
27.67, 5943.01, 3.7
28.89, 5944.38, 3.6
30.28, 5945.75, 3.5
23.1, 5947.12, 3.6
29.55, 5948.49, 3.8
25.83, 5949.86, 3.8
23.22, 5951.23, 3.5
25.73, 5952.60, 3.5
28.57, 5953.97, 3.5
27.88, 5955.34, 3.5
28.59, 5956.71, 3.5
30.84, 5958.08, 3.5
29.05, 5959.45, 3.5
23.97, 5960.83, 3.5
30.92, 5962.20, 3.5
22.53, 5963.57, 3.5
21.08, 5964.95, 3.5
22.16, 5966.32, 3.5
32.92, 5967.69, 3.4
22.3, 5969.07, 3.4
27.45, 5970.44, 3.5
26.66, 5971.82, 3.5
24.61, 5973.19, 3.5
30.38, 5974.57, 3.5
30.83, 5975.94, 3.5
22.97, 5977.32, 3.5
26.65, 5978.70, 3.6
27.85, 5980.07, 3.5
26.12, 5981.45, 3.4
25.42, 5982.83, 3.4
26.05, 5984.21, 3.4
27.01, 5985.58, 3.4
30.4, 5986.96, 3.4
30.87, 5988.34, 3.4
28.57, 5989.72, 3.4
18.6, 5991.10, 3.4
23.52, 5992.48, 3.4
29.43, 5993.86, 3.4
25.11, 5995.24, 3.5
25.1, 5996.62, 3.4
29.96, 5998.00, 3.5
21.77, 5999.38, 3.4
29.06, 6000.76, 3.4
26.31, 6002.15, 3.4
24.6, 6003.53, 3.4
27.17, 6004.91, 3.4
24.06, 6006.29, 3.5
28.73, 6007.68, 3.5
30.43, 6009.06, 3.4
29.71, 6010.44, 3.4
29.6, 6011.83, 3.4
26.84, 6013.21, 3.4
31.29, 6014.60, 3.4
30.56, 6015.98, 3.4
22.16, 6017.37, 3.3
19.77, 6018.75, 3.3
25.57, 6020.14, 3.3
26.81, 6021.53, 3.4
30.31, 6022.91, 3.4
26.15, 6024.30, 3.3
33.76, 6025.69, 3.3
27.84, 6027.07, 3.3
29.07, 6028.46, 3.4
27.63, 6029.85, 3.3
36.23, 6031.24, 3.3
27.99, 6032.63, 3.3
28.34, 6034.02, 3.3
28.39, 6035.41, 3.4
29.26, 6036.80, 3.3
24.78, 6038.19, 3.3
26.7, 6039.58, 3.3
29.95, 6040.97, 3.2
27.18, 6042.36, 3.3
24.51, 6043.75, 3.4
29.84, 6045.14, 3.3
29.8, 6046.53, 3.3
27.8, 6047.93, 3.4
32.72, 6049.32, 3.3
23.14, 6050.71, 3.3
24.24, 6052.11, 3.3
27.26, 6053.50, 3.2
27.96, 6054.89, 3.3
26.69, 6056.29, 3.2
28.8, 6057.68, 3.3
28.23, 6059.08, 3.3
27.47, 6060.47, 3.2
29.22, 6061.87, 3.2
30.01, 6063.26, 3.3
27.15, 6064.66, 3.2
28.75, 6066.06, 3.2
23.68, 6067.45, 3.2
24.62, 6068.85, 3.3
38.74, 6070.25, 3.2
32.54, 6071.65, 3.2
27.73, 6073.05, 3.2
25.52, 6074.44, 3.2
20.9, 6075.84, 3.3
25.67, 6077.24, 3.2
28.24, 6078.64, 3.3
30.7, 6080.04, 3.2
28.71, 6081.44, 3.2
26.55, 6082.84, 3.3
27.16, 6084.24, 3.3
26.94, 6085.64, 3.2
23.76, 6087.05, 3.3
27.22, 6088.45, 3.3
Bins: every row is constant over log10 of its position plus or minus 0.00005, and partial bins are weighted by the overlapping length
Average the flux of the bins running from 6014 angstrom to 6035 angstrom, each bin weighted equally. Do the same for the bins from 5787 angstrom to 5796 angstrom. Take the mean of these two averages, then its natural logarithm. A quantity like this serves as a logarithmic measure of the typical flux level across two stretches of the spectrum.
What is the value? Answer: 3.36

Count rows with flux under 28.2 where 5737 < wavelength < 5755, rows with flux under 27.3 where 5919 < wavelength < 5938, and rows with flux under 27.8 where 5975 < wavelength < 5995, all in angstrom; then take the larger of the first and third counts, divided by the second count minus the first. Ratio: 8.0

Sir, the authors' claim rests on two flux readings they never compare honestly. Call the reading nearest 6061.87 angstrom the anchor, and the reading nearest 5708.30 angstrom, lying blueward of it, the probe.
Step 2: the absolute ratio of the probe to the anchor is 0.82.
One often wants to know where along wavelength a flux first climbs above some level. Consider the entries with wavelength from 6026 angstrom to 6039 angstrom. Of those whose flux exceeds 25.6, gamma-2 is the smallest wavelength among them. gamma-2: 6027.07 angstrom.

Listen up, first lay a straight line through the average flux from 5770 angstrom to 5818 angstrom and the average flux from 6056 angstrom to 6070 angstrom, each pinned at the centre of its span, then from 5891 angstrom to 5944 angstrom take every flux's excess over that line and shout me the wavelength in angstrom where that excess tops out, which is 5899.38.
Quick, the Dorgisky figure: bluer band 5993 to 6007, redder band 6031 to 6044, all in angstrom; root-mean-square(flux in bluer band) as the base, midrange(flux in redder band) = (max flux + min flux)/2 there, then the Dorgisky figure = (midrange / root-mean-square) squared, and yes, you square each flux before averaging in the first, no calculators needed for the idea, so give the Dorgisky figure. 1.33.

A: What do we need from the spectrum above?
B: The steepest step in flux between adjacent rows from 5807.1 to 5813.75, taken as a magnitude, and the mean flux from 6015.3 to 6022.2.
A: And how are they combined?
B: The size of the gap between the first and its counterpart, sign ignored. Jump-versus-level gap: 19.3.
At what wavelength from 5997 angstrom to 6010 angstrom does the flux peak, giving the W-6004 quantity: 6009.06 angstrom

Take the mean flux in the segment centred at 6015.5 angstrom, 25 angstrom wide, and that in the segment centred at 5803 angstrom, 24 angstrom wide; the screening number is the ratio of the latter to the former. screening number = 1.06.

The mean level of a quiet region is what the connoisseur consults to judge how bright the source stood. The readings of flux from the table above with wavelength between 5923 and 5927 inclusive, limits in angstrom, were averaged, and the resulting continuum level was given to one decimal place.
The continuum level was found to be 27.1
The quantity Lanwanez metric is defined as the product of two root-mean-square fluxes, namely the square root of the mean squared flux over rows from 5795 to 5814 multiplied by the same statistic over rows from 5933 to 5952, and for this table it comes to 787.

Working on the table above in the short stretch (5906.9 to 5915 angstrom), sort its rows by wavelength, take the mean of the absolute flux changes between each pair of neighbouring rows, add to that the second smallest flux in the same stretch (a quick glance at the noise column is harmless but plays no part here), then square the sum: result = 970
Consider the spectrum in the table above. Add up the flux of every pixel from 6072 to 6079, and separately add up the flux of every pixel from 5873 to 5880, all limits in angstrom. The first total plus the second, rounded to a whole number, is 282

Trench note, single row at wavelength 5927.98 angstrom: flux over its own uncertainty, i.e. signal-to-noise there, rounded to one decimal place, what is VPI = 8.3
